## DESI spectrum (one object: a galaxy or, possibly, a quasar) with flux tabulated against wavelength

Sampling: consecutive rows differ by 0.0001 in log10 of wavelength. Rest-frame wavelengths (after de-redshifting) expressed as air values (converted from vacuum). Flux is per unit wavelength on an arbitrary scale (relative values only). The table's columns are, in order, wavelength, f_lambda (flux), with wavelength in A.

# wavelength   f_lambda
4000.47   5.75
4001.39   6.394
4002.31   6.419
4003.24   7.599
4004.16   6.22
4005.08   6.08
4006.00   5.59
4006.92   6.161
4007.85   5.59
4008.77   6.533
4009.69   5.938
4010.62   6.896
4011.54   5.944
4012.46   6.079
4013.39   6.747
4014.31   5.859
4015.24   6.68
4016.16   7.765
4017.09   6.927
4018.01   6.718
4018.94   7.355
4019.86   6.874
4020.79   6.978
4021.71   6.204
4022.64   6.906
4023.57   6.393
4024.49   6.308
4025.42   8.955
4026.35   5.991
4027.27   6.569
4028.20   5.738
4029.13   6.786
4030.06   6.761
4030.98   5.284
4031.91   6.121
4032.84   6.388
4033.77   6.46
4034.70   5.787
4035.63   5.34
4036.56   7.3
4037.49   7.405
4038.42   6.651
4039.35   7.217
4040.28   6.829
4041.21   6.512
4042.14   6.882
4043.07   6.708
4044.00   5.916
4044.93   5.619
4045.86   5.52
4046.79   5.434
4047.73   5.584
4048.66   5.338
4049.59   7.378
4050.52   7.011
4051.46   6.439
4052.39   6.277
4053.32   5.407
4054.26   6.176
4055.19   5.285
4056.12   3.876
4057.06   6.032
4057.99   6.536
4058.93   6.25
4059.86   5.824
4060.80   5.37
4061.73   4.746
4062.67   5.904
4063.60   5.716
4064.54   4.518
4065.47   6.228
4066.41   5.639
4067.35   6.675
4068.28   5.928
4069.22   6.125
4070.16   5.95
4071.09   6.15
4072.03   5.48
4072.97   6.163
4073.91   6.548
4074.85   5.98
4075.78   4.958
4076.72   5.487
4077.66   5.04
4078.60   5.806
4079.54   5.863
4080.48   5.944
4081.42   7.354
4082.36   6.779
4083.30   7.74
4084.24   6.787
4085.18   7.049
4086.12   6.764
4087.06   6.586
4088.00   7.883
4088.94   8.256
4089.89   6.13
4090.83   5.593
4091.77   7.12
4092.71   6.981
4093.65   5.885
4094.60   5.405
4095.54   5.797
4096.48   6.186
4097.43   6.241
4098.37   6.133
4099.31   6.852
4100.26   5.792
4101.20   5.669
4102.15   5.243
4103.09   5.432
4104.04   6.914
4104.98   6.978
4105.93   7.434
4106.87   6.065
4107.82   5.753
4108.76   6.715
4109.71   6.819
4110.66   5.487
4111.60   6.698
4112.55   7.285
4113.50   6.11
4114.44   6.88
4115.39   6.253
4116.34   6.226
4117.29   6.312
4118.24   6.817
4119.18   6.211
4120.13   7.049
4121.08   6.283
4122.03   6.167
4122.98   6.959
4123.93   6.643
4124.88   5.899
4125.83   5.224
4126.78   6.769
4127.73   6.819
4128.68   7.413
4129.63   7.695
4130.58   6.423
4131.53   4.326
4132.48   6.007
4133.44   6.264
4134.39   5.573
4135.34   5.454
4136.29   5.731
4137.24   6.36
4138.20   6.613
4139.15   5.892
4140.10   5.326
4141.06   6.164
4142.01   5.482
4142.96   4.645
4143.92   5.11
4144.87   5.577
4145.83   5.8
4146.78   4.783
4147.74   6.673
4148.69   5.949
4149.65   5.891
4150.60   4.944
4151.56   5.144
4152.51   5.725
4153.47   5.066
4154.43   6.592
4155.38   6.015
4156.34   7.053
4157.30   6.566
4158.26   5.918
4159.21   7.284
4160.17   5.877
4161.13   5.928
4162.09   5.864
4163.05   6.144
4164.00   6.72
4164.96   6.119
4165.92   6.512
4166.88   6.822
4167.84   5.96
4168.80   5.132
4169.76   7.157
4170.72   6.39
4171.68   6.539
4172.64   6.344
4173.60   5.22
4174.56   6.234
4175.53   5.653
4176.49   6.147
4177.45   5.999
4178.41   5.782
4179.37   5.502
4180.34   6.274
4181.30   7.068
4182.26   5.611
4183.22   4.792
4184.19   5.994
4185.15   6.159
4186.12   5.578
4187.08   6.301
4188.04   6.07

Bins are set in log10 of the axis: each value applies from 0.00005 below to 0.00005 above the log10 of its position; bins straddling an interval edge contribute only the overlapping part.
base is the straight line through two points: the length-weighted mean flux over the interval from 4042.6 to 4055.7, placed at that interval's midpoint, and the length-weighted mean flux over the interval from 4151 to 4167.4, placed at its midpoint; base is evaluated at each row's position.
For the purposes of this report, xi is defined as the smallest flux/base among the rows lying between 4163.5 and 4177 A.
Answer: 0.83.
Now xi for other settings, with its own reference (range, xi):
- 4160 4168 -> 0.95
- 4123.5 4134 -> 0.70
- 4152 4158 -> 0.82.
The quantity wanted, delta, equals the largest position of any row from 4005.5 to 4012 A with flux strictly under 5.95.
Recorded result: 4011.54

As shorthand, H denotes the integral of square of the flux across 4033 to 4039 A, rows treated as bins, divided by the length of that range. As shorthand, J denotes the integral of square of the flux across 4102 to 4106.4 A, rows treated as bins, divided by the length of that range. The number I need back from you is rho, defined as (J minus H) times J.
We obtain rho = 3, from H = 43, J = 43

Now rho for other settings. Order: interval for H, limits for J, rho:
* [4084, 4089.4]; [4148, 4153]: -673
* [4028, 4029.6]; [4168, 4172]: -26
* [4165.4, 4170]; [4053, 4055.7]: -258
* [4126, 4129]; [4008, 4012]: -278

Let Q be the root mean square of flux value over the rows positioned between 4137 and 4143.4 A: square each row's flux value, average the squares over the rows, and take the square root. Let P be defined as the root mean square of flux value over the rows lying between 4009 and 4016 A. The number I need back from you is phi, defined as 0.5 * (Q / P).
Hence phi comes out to 0.46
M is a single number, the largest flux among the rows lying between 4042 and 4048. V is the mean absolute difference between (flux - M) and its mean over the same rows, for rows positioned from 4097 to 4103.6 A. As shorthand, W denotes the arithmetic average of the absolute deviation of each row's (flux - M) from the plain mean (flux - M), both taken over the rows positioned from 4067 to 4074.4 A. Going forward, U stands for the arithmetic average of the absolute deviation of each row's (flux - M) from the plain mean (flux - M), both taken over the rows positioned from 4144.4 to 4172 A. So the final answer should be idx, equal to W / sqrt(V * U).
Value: 0.54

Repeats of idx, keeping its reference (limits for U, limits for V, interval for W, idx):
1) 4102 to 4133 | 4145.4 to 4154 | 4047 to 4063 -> 1.17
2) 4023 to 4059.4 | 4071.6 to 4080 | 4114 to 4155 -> 1.20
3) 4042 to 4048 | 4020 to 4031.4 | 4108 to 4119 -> 0.74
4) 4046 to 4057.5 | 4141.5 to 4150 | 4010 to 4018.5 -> 0.76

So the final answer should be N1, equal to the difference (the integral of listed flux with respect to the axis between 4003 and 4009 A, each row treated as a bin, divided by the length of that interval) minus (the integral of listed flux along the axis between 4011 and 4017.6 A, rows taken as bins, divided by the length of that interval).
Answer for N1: -0.38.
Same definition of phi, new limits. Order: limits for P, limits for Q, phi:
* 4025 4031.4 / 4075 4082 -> 0.44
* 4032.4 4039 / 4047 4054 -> 0.48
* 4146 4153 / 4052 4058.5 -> 0.51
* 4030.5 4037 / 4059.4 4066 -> 0.45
